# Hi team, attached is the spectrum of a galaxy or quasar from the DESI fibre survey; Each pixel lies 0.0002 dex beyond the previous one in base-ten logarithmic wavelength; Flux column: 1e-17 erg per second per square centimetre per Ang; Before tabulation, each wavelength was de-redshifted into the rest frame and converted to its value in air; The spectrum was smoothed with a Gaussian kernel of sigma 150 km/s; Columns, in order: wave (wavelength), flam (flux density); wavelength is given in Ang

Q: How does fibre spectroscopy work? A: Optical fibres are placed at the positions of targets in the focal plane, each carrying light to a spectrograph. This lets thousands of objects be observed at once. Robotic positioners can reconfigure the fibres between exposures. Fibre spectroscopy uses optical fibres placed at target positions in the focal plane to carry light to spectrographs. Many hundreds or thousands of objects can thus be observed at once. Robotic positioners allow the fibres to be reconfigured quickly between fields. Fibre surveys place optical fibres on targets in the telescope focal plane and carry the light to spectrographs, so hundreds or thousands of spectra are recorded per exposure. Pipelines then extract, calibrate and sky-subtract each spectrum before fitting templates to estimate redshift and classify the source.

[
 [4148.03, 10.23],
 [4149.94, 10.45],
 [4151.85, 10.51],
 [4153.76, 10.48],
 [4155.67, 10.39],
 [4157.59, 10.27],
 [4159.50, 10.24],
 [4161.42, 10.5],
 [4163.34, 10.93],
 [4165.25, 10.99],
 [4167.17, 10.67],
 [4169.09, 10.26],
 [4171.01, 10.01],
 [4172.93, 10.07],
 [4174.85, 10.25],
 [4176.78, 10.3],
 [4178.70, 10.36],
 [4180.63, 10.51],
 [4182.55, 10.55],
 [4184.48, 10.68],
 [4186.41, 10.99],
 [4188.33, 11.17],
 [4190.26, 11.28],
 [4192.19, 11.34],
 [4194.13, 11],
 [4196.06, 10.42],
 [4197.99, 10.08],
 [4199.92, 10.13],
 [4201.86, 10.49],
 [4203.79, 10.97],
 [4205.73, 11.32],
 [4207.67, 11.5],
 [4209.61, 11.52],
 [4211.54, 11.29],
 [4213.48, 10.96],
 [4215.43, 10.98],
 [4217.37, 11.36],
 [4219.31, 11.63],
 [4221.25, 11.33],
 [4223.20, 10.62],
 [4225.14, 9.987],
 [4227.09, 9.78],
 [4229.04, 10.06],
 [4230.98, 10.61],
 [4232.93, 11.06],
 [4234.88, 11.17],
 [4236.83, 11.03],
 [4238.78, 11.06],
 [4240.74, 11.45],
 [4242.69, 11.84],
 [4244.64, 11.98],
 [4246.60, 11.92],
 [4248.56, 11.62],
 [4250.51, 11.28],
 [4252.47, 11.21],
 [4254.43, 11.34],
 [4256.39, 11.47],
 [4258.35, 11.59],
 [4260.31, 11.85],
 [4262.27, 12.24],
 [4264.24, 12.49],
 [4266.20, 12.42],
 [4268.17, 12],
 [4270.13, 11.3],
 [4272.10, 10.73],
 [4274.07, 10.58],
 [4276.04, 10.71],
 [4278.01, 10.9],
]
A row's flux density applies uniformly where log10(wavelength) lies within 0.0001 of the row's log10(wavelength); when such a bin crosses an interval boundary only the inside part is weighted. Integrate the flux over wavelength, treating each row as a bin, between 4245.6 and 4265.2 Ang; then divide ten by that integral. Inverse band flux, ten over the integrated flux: 0.044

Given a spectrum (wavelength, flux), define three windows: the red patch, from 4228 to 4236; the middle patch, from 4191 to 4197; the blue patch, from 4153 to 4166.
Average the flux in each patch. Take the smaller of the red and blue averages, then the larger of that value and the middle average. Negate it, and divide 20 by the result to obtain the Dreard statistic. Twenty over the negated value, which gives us -1.83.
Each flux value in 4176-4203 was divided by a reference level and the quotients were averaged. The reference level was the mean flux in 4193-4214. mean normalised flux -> 0.98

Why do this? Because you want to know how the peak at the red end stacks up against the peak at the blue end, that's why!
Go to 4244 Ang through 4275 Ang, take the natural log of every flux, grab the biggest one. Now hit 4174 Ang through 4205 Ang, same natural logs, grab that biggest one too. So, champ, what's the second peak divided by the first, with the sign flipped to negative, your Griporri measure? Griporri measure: -0.962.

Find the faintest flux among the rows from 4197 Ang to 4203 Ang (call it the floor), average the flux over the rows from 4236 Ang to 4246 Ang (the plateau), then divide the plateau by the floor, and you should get 1.14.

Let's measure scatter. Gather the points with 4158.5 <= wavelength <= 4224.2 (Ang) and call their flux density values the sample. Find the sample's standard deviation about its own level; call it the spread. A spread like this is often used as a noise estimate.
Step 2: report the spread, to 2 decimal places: 0.48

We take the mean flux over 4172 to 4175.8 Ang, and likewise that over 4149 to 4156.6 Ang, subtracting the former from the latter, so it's 0.3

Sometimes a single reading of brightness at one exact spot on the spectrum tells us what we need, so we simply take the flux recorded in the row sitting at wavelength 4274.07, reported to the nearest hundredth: 10.58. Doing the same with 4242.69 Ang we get 11.84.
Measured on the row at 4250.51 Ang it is 11.28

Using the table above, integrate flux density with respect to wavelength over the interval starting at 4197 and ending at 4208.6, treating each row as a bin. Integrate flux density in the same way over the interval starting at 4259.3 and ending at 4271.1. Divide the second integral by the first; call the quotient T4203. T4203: 1.14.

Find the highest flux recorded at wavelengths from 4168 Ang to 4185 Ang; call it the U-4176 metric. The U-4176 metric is 10.68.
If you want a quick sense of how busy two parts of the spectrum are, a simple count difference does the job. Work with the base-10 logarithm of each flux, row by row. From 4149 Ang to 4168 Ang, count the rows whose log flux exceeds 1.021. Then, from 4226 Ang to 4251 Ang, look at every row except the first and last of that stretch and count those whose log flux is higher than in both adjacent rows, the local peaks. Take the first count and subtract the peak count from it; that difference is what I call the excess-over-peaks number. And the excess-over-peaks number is 3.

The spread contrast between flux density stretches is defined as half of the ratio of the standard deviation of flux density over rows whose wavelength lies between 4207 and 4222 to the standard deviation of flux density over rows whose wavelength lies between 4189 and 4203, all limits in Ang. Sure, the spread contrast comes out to 0.23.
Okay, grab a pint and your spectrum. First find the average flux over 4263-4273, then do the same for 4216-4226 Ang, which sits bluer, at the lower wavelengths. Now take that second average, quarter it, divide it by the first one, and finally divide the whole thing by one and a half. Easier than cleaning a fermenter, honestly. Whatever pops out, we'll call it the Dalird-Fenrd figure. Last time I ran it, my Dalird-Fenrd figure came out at 0.155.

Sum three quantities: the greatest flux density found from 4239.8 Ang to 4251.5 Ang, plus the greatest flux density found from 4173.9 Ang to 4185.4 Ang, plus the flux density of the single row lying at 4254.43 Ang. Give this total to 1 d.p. 34.0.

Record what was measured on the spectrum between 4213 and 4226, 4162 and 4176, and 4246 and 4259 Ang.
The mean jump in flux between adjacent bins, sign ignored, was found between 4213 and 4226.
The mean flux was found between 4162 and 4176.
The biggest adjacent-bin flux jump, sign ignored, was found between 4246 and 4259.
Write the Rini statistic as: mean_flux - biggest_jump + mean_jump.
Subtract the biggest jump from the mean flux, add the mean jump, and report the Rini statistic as 10.5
